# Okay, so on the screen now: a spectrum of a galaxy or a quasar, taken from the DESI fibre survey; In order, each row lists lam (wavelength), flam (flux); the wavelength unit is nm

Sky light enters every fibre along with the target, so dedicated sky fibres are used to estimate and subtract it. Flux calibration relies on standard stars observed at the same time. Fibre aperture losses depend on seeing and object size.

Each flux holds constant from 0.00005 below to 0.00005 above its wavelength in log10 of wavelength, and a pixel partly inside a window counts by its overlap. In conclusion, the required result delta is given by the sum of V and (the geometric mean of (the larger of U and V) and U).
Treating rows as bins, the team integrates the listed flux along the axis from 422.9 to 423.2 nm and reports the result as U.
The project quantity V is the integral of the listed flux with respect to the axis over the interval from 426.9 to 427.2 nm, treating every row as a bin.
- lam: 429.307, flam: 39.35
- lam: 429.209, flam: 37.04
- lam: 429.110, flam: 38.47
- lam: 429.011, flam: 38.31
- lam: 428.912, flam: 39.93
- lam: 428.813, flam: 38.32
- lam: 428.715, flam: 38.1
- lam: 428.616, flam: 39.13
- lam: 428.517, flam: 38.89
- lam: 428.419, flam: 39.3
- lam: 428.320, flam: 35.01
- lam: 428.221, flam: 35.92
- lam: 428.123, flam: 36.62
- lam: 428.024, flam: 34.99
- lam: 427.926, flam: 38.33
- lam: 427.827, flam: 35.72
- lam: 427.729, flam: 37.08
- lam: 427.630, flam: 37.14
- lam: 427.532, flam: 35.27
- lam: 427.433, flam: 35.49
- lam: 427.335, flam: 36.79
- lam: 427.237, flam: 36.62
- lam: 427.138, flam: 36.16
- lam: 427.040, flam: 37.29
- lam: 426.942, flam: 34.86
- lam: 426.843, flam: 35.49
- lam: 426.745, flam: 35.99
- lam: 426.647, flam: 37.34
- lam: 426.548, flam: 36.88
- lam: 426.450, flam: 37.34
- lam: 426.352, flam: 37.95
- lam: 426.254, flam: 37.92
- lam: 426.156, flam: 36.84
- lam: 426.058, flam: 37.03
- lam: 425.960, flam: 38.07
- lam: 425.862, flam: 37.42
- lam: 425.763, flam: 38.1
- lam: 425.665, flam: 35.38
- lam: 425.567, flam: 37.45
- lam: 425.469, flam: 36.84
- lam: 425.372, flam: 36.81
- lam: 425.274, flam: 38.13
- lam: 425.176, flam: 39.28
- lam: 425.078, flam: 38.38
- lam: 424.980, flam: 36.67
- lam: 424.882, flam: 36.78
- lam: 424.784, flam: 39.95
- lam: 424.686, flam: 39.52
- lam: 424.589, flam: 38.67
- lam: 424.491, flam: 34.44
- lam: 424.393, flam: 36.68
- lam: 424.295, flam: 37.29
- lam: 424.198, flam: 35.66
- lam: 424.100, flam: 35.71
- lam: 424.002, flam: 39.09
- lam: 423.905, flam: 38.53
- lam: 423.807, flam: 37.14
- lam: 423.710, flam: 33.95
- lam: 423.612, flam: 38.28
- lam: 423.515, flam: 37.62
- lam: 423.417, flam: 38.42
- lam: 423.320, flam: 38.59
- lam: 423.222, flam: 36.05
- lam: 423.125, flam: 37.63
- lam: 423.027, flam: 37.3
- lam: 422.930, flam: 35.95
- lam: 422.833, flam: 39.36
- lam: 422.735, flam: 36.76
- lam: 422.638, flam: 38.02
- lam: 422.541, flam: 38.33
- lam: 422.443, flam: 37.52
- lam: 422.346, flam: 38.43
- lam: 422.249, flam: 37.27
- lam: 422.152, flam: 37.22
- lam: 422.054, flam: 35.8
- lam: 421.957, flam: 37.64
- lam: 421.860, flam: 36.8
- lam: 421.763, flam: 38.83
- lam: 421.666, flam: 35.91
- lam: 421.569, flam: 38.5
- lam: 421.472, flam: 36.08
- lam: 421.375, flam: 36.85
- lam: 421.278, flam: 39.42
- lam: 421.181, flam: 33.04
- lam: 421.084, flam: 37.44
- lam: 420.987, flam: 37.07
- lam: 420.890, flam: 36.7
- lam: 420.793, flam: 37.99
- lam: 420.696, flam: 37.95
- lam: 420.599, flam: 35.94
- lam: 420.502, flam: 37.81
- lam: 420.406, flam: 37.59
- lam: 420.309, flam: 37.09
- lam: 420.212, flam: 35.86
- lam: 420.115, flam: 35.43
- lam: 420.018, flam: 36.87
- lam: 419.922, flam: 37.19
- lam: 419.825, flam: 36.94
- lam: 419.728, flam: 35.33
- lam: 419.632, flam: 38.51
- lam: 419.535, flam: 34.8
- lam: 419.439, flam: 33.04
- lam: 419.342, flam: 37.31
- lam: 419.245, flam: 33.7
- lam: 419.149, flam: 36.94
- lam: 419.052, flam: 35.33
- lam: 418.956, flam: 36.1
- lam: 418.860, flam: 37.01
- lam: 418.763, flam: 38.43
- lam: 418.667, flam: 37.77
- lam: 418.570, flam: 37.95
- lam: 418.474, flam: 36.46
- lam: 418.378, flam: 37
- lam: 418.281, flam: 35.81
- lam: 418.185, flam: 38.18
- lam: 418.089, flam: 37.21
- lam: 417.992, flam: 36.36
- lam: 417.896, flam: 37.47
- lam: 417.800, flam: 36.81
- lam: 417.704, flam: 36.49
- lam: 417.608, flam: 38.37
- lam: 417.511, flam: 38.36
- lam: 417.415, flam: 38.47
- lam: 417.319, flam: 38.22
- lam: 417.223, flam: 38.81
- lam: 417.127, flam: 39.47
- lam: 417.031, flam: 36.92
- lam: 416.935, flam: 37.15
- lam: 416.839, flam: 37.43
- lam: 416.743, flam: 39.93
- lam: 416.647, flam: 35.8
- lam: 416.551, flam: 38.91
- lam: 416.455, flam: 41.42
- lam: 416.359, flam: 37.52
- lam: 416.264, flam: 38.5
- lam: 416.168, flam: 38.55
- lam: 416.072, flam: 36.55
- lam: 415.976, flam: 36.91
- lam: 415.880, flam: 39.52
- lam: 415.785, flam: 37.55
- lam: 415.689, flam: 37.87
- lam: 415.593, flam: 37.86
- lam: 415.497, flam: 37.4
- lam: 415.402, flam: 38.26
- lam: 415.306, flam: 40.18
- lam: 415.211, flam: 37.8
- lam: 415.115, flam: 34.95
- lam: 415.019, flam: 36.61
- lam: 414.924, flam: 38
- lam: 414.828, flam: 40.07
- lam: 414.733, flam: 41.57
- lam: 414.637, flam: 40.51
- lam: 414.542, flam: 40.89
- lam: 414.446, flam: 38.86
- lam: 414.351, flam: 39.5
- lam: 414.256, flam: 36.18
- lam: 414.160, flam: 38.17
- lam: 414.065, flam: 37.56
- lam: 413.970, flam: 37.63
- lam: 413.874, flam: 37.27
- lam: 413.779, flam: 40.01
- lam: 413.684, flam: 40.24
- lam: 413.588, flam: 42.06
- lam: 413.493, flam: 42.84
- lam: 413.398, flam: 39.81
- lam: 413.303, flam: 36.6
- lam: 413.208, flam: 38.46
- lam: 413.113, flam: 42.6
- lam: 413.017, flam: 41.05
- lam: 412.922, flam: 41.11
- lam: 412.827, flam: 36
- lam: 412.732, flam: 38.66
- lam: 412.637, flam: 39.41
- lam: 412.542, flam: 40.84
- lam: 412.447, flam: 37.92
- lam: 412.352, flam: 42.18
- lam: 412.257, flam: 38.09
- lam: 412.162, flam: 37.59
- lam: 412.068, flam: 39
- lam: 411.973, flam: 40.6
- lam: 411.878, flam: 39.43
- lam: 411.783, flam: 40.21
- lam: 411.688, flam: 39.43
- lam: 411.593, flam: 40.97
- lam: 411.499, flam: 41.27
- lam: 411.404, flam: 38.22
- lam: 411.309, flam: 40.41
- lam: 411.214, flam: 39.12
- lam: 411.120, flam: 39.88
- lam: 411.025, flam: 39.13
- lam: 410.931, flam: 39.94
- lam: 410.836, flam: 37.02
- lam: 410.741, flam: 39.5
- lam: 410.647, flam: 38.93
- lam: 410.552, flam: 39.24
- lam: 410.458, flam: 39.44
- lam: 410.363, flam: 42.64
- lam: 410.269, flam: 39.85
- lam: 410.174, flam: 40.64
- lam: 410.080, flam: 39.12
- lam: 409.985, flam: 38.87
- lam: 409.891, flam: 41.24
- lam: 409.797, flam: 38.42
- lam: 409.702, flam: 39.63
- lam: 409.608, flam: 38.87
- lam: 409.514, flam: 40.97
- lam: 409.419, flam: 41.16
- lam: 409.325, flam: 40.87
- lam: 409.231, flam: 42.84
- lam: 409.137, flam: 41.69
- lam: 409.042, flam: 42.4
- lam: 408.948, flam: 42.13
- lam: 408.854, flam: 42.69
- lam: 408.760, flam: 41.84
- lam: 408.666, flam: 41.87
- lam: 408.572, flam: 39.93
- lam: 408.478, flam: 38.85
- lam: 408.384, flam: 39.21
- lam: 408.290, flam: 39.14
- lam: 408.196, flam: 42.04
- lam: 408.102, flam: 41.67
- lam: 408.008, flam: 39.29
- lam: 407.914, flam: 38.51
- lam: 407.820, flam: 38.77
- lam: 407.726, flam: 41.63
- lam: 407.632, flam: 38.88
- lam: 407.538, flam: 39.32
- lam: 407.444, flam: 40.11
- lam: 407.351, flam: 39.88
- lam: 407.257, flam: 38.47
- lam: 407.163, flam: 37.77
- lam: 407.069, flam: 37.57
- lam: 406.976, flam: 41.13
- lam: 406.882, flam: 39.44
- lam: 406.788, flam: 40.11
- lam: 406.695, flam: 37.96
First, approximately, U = 11.1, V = 10.8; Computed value 21.9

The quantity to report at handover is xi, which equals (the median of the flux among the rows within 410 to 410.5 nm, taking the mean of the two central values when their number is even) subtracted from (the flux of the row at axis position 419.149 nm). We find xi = -2.9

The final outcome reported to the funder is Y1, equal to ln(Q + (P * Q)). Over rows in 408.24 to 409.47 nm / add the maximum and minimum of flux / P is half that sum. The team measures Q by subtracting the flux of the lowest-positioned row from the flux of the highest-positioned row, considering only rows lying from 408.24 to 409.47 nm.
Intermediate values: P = 41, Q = 2.0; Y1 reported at 4.4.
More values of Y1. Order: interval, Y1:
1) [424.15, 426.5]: 4.2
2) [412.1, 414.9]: 4.6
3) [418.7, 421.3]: 3.6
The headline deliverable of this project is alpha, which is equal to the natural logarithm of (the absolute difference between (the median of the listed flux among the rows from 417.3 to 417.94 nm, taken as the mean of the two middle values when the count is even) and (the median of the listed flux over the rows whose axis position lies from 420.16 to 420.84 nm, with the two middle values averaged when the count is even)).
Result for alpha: -0.46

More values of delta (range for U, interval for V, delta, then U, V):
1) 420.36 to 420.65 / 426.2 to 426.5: 22.4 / 10.8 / 11.3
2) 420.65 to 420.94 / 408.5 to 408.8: 23.9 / 10.9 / 12.3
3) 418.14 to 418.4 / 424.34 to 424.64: 21.3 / 9.6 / 11.0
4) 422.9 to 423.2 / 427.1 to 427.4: 22.0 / 11.1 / 11.0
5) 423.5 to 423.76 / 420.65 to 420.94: 21.0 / 9.5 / 10.9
